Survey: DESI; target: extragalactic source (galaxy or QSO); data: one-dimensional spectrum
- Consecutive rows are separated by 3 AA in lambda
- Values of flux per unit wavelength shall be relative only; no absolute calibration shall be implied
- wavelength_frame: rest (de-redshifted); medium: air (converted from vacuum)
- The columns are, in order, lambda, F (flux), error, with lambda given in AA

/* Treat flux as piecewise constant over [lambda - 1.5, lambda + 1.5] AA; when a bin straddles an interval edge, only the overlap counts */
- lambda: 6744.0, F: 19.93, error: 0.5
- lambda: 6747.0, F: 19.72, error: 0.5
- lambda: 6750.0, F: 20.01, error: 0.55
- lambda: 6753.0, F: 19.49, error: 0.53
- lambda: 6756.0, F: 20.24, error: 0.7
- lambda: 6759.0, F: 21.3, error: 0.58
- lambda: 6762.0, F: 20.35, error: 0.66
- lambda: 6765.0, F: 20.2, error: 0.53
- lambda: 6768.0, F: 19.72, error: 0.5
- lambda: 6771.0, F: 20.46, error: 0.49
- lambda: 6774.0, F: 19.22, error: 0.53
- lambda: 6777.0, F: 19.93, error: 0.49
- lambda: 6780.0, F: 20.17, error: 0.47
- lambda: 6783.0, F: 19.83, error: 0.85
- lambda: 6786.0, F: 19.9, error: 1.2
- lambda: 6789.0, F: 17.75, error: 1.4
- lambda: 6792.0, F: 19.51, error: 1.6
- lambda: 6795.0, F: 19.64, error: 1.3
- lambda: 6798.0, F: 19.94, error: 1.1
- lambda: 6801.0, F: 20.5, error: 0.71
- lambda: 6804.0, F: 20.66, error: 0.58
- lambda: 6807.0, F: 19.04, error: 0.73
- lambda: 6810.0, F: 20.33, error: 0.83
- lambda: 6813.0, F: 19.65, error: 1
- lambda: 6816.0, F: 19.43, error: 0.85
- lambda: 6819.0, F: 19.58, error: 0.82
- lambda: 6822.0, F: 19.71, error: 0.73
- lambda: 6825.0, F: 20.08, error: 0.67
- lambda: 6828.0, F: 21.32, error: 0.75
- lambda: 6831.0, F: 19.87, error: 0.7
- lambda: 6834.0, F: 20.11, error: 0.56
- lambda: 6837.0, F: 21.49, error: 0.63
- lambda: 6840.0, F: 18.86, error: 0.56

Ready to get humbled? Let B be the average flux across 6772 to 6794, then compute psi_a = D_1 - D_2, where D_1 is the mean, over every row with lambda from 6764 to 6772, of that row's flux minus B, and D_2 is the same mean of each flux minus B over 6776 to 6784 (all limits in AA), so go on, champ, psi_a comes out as 0.1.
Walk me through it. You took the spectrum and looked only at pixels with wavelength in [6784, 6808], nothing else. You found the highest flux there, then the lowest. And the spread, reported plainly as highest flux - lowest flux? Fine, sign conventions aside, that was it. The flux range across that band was 2.91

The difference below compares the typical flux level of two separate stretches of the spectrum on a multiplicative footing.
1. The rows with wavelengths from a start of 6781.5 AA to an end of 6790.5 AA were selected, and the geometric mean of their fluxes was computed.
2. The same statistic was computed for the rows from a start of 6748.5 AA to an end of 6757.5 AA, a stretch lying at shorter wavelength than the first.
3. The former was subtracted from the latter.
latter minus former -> 0.8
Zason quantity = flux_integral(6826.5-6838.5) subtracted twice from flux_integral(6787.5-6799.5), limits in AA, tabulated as -266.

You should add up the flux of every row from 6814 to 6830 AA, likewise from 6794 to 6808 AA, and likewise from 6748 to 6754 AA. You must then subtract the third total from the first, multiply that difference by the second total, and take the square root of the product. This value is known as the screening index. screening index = 78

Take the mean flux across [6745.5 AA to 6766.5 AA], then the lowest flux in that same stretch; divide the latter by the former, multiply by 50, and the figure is 48.3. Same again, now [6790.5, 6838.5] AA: 47.5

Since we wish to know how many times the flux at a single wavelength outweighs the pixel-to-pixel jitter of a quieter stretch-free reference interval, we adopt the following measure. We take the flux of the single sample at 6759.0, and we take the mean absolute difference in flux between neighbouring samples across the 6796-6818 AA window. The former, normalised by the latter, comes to 28.2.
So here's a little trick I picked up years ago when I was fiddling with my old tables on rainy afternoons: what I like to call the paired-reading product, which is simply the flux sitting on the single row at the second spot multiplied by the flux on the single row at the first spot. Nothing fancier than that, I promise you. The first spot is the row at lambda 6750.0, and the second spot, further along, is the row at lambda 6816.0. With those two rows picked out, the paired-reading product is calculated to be 389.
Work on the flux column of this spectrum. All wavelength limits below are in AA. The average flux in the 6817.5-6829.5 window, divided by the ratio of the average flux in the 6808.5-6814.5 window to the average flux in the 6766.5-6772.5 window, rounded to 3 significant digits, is 20.3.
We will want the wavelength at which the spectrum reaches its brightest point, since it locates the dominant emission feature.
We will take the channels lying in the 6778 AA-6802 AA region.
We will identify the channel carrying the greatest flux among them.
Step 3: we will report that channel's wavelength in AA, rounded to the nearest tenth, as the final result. 6801.0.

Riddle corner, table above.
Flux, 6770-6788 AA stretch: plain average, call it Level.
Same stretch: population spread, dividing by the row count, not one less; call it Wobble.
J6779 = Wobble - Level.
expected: -19.5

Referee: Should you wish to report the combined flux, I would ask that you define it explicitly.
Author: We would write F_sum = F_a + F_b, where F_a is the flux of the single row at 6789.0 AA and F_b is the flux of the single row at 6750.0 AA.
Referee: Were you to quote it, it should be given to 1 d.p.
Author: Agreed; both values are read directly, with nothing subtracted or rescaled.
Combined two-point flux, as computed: 37.8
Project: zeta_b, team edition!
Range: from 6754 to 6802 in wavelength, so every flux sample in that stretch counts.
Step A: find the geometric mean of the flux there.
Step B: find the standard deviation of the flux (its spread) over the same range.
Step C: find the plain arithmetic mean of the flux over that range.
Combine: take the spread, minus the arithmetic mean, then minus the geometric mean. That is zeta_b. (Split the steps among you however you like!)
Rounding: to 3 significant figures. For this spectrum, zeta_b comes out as -39.1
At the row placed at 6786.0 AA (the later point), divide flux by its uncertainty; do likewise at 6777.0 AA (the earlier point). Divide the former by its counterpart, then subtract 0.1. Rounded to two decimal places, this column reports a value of 0.31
